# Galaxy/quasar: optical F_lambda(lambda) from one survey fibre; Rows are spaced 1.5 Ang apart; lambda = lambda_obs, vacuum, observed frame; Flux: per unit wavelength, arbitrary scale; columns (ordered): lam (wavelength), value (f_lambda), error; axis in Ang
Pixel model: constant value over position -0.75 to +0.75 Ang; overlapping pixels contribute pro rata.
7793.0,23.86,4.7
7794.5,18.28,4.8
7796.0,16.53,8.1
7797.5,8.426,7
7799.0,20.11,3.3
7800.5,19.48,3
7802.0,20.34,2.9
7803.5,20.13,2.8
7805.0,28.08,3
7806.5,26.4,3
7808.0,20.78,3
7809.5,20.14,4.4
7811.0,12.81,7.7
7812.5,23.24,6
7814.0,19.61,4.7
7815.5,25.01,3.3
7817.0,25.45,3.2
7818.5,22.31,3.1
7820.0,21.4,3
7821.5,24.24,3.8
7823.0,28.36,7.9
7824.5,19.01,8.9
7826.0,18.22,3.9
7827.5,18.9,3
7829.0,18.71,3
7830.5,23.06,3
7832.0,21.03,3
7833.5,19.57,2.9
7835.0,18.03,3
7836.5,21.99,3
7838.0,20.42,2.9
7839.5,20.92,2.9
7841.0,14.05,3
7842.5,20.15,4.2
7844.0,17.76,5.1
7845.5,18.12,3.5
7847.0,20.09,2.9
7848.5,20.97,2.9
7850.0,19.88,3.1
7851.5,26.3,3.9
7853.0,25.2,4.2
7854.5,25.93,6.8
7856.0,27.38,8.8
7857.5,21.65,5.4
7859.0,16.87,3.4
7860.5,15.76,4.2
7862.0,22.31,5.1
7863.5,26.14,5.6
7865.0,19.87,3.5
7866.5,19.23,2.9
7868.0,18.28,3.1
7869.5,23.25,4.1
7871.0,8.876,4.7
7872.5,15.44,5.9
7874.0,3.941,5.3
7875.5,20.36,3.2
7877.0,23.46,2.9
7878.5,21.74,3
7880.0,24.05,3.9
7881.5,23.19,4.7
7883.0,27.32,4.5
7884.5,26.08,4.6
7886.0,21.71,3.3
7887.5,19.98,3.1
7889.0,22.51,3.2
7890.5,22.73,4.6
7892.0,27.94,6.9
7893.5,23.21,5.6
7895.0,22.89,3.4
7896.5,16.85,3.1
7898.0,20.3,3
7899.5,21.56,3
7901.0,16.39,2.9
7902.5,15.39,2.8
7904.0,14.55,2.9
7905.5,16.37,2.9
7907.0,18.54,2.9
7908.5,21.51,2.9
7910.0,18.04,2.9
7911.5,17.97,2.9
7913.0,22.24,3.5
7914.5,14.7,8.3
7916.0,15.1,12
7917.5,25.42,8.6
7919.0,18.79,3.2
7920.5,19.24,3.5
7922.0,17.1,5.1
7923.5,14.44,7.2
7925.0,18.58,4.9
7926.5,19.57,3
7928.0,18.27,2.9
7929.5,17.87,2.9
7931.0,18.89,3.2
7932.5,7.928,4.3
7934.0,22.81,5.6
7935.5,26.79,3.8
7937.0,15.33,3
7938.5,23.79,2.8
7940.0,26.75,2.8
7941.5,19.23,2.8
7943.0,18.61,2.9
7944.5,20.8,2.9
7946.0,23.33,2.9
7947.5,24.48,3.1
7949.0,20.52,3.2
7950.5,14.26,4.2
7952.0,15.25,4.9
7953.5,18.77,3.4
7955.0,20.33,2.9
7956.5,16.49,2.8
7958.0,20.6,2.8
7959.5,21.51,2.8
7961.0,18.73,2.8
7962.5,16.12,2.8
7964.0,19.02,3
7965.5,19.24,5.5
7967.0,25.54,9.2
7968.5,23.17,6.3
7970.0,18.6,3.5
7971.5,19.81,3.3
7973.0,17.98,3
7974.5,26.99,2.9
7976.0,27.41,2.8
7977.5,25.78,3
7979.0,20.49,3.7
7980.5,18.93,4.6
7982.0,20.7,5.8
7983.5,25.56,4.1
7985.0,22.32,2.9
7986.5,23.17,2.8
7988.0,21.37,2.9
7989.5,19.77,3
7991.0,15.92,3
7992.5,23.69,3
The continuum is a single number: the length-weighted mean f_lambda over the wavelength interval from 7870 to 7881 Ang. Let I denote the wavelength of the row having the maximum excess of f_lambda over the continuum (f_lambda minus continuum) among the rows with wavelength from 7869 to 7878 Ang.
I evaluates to 7877.0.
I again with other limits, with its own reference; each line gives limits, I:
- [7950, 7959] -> 7958.0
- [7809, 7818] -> 7817.0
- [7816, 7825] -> 7823.0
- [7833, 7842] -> 7836.5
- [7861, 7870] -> 7863.5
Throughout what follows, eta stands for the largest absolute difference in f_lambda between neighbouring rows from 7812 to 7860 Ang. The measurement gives 9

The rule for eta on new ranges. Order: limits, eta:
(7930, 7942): 15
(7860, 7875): 14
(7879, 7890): 4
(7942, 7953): 6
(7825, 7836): 4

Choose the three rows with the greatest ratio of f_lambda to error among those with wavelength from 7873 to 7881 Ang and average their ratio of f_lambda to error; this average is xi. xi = 7.2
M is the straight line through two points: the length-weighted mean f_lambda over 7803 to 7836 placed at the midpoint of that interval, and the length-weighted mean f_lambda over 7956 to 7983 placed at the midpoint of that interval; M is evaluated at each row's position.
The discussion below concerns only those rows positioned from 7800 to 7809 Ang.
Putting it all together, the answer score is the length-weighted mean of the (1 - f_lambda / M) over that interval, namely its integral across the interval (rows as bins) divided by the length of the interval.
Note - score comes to -0.04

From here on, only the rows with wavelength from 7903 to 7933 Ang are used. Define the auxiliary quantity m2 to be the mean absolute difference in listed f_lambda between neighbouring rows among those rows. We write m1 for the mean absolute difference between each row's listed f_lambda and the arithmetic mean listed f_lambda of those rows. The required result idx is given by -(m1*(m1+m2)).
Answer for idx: -14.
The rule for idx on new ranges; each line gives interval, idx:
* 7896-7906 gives -9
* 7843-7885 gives -31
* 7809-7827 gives -23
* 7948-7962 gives -11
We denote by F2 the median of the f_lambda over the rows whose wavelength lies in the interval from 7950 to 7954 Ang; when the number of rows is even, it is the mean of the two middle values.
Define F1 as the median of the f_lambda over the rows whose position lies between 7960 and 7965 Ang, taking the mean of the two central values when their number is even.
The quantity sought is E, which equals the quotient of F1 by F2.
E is 1.23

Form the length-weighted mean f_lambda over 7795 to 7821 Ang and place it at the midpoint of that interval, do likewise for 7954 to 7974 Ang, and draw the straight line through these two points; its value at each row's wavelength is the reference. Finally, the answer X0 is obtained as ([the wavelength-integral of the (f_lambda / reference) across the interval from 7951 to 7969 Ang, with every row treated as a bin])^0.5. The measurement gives 4.20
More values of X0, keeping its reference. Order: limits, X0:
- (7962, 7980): 4.44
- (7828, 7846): 4.14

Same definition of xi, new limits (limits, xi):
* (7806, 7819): 8.1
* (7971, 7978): 9.2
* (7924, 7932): 6.3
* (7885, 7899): 6.8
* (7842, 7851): 6.9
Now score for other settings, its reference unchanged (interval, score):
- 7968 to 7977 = -0.07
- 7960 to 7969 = 0.04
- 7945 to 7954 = 0.08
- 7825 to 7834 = 0.08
